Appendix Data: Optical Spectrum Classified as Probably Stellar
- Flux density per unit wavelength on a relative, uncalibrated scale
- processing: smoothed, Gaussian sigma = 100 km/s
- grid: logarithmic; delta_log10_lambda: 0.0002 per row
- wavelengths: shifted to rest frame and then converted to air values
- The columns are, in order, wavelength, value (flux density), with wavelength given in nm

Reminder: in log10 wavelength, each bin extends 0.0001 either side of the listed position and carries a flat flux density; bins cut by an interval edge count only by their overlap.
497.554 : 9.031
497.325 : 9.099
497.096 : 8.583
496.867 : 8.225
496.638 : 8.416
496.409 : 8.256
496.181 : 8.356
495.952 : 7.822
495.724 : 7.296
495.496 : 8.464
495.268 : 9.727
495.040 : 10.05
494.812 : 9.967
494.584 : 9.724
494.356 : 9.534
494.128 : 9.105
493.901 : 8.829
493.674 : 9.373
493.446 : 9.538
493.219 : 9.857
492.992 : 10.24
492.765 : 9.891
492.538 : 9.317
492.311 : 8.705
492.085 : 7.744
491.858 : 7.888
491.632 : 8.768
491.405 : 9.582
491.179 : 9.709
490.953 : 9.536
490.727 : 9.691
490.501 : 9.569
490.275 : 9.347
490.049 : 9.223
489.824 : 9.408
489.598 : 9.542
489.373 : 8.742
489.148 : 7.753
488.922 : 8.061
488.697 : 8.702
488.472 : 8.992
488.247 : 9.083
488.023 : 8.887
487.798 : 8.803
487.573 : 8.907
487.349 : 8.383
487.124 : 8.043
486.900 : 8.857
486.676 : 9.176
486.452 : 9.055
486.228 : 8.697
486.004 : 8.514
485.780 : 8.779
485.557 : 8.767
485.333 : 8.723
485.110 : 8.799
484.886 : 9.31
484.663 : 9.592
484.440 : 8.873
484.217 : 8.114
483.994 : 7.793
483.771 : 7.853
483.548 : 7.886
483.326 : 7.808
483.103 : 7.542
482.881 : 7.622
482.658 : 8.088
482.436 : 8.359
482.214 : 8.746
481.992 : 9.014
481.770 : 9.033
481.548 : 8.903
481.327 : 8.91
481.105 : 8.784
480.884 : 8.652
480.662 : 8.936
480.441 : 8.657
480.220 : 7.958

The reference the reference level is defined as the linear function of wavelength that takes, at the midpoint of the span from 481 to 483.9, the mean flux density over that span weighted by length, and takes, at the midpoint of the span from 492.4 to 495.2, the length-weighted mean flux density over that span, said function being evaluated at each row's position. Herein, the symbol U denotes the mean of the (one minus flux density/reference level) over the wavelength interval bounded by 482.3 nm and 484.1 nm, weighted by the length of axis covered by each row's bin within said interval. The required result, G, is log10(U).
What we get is -1.2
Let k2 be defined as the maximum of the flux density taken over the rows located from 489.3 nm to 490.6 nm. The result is 9.569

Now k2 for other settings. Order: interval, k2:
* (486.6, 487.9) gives 9.176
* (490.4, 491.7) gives 9.709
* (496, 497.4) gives 9.099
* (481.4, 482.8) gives 9.033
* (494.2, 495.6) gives 10.05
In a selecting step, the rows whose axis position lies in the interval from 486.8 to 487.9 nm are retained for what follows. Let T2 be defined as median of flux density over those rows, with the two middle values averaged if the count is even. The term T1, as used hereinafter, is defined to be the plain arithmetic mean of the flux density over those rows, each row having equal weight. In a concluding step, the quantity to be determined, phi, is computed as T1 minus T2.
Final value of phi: -0.204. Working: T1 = 8.6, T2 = 8.8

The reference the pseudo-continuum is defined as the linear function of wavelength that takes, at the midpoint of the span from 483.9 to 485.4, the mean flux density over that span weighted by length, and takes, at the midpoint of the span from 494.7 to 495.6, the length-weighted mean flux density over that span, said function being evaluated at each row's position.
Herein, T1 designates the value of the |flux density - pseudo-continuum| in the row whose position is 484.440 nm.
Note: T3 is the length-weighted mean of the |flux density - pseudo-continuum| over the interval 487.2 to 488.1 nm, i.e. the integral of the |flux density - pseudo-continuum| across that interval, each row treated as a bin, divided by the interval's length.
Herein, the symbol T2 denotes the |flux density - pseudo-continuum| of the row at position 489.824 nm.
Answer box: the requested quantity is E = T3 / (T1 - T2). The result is -2.3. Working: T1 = 0.1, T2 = 0.25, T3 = 0.28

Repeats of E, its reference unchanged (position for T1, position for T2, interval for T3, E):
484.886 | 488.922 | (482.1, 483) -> -1.0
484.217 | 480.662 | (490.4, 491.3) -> 3.2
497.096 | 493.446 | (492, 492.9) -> 0.7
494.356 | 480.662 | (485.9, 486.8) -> -0.5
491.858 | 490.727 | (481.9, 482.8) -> 0.4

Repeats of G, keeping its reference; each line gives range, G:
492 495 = -1.7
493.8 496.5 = -1.1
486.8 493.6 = -1.7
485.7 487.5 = -1.9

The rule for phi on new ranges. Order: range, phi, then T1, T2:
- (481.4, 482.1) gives -0.031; 9.0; 9.0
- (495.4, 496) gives 0.039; 7.9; 7.8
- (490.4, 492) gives -0.320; 9.2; 9.6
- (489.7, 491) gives -0.010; 9.5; 9.5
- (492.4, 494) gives 0.040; 9.6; 9.5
